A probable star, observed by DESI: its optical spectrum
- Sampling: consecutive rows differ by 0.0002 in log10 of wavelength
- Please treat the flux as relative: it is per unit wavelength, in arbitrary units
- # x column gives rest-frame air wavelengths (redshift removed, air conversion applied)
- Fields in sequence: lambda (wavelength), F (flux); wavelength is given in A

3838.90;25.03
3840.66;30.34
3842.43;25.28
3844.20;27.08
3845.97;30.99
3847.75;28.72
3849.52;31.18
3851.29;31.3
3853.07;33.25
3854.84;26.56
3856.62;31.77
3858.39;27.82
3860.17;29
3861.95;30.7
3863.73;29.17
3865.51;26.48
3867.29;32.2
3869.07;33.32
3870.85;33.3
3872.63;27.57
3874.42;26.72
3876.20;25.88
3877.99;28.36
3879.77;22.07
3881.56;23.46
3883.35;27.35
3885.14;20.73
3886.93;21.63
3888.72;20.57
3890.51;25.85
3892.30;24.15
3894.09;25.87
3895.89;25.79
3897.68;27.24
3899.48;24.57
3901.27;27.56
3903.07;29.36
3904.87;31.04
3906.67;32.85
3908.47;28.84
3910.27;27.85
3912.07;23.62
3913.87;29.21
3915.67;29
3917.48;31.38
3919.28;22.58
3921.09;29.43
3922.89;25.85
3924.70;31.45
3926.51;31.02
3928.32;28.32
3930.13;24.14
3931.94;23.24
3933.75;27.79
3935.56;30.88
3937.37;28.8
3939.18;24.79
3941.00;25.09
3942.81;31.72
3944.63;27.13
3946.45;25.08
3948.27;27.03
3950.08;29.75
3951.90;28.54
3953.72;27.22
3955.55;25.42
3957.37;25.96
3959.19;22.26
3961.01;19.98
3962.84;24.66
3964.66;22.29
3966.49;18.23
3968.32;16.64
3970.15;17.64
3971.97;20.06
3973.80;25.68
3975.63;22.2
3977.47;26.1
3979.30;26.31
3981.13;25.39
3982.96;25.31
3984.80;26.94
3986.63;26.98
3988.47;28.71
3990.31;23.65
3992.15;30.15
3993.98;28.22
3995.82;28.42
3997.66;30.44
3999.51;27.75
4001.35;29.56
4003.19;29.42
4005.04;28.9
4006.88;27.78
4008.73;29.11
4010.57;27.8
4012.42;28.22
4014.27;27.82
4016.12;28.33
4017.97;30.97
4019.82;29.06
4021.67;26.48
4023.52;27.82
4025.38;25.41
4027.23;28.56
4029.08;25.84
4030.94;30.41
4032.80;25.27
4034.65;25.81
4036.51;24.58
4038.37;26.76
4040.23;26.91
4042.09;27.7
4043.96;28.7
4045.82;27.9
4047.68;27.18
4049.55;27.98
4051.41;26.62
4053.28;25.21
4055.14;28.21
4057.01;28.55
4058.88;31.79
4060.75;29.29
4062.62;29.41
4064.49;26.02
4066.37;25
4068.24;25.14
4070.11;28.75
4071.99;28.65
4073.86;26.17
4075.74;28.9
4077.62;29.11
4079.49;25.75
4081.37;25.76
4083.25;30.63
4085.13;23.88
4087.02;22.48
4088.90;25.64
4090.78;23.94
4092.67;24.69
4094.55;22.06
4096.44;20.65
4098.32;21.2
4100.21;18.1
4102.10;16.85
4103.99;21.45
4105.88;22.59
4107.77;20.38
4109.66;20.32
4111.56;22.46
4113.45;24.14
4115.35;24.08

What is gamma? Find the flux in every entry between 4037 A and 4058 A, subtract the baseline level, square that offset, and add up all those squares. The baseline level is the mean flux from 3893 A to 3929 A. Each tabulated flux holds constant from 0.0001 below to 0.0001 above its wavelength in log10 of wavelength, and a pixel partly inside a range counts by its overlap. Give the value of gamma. 16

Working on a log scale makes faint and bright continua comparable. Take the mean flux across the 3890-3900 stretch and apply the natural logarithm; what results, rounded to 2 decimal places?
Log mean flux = 3.24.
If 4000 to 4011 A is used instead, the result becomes 3.36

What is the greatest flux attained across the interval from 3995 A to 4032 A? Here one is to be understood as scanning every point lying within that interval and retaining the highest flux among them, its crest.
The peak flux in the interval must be 30.97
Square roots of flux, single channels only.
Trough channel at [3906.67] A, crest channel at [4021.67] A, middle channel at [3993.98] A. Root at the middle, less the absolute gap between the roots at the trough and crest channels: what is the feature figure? 4.7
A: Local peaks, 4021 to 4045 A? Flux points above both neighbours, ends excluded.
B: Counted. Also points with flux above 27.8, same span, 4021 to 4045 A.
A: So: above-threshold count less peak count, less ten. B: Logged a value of -10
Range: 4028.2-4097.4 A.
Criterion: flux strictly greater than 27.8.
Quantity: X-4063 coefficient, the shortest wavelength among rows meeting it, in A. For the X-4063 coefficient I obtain 4030.94 A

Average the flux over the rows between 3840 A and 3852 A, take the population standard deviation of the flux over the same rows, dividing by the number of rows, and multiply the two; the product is 63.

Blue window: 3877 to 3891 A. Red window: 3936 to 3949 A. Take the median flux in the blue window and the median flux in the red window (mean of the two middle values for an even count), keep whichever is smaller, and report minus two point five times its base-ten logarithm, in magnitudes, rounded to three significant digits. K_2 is -3.39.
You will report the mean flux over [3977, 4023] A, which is 27.9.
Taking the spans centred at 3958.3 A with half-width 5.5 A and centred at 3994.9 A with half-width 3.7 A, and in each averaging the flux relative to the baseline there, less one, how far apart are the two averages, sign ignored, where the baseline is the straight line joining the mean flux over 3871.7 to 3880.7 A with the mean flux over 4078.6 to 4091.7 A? 0.20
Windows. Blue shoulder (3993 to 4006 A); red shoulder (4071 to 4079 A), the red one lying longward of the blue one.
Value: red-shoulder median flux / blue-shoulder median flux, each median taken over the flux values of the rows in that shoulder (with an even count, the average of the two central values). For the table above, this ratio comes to 1.00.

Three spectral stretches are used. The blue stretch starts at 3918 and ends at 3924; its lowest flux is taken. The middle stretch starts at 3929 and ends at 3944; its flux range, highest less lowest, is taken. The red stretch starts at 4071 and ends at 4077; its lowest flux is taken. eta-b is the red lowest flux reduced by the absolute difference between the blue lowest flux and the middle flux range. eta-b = 12.1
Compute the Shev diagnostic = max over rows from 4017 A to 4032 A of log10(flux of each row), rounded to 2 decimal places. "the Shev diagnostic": 1.49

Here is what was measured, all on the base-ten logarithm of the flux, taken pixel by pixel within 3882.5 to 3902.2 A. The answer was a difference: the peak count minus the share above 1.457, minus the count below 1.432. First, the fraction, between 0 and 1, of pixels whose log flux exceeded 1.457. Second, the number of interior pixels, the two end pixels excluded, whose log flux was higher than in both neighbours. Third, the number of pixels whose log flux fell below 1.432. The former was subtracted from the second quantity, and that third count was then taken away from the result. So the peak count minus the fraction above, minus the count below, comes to -4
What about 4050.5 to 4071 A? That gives -3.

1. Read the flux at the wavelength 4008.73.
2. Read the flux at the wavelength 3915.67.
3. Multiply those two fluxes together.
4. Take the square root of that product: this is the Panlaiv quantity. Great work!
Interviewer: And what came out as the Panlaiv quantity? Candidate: 29.1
